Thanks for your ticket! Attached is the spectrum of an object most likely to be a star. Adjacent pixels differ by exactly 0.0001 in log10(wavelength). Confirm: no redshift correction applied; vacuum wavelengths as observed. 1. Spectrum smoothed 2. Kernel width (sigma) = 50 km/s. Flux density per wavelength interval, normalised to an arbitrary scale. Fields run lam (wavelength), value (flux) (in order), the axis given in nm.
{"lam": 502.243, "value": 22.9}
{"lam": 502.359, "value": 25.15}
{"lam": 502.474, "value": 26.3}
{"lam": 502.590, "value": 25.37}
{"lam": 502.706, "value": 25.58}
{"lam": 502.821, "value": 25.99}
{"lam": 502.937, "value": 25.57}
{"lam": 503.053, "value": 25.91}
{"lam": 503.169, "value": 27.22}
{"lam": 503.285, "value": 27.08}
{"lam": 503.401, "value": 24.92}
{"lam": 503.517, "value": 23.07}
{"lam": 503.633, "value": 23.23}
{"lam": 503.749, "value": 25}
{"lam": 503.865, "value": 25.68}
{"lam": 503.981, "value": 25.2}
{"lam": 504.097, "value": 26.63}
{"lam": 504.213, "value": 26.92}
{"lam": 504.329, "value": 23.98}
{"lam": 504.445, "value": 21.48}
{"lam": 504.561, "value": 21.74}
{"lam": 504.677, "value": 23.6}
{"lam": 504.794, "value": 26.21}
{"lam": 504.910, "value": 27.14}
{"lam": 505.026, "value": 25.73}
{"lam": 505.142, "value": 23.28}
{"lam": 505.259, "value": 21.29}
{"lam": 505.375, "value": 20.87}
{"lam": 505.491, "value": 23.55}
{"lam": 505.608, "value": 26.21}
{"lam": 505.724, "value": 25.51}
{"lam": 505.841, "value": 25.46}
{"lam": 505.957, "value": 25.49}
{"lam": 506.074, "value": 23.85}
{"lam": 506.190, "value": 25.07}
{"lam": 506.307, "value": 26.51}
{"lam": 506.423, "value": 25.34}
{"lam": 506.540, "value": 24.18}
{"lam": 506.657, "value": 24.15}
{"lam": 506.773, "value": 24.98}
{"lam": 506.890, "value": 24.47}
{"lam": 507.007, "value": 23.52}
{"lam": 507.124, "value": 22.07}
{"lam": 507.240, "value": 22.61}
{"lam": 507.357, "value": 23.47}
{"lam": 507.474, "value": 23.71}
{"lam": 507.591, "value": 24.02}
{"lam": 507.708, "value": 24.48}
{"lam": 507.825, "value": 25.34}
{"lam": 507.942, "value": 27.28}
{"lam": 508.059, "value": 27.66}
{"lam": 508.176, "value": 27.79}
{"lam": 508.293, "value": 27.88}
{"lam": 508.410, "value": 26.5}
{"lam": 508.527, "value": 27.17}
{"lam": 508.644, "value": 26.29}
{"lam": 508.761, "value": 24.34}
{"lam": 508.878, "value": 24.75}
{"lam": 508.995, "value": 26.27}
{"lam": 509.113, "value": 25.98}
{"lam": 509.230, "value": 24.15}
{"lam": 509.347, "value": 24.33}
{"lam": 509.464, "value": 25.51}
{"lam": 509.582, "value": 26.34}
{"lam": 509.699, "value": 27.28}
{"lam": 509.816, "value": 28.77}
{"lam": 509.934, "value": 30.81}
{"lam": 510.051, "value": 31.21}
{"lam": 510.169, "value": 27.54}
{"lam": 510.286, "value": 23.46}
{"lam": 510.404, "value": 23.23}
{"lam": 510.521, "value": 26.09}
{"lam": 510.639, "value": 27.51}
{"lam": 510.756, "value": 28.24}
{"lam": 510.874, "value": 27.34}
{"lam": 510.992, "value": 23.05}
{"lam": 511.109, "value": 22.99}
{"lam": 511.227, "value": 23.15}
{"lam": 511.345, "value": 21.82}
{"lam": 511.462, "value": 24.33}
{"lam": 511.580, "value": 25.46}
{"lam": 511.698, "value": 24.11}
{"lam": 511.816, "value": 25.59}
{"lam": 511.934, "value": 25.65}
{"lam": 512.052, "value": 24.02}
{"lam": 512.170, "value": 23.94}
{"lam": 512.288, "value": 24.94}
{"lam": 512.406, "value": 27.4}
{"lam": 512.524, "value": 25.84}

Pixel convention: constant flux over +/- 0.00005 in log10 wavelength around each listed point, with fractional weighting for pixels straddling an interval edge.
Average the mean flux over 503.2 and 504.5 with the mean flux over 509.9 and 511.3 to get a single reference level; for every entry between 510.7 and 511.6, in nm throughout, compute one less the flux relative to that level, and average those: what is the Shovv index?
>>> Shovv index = 0.04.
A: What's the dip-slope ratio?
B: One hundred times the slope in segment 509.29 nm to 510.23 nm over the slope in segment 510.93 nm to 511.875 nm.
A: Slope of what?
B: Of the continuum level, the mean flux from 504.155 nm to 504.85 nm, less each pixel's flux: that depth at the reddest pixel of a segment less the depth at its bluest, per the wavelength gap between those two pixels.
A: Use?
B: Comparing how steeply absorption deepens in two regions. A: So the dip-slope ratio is 127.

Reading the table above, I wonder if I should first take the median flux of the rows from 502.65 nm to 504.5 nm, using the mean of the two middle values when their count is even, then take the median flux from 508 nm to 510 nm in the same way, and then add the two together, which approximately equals 51.9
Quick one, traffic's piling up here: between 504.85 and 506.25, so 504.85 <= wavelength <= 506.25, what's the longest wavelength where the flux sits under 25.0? 506.074 nm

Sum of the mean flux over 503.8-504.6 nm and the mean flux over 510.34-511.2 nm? 50.0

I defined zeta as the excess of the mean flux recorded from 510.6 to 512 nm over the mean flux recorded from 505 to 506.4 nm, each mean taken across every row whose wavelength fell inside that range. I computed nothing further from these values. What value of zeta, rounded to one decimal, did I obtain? 0.5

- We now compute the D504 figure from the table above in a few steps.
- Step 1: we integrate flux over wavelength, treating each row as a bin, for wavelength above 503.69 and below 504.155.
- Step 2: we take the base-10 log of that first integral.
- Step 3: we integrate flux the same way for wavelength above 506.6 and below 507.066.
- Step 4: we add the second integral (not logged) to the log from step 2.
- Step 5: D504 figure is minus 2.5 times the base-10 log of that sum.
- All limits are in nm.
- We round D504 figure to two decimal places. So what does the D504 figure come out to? -2.73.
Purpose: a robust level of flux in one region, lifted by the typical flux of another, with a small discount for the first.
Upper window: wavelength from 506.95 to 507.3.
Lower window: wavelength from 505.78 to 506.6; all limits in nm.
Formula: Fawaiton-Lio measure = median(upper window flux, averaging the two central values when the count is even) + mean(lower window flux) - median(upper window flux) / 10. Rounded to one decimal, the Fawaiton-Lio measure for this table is 45.5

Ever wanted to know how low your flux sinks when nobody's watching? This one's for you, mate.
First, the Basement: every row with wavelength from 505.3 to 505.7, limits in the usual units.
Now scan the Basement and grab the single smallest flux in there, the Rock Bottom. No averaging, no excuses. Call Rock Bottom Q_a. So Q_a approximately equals 20.87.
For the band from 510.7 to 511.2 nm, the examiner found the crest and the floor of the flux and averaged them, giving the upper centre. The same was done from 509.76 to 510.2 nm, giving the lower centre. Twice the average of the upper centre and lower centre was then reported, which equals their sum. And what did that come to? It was 55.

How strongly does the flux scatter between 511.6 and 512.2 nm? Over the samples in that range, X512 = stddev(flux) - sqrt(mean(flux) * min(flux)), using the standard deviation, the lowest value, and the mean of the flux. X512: -23.5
